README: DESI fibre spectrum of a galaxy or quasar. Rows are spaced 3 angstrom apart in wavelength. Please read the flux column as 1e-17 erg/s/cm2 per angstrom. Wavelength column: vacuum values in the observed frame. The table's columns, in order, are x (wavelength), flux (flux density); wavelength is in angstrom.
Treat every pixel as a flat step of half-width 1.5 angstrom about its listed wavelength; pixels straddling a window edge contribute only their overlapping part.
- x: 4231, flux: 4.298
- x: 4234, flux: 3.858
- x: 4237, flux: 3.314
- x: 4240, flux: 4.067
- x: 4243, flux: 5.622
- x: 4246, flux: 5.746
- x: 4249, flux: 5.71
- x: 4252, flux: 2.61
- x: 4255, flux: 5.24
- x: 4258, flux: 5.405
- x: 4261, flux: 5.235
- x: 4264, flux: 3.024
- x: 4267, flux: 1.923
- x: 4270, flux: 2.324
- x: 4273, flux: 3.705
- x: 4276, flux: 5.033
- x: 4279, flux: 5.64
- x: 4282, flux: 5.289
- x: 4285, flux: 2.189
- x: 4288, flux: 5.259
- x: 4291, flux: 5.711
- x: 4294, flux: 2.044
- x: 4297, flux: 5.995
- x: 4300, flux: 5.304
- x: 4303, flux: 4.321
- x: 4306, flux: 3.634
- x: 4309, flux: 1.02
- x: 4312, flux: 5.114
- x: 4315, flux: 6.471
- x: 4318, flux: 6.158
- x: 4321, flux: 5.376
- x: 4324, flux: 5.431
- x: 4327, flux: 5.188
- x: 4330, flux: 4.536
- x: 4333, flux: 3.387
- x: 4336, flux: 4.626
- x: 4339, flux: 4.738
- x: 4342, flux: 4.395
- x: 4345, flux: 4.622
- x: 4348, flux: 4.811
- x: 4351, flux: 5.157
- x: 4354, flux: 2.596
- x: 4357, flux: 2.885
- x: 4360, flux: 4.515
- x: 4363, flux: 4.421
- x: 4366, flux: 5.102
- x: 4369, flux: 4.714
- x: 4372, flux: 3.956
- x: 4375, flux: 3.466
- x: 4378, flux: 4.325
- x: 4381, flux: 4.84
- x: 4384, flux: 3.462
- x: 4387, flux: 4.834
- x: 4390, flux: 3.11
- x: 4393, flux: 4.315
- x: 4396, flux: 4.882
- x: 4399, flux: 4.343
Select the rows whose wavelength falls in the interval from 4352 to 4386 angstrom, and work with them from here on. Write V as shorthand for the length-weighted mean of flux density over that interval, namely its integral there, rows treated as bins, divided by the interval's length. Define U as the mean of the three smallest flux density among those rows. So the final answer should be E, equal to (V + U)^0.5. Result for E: 2.65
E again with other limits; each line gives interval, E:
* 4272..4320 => 2.51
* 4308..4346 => 2.77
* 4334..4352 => 3.04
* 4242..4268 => 2.65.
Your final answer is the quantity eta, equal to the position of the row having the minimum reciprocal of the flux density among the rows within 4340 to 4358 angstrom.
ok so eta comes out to 4351 angstrom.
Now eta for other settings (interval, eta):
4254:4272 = 4258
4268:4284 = 4279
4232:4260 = 4246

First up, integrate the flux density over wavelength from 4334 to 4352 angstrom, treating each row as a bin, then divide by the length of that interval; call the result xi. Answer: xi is 4.7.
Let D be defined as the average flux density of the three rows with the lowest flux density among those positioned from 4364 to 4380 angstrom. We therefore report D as 3.9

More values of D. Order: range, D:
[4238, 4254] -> 4.1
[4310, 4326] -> 5.3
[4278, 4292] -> 4.2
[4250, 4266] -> 3.6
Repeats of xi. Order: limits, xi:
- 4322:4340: 4.7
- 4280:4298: 4.4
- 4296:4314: 4.2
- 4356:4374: 4.3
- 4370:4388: 4.1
